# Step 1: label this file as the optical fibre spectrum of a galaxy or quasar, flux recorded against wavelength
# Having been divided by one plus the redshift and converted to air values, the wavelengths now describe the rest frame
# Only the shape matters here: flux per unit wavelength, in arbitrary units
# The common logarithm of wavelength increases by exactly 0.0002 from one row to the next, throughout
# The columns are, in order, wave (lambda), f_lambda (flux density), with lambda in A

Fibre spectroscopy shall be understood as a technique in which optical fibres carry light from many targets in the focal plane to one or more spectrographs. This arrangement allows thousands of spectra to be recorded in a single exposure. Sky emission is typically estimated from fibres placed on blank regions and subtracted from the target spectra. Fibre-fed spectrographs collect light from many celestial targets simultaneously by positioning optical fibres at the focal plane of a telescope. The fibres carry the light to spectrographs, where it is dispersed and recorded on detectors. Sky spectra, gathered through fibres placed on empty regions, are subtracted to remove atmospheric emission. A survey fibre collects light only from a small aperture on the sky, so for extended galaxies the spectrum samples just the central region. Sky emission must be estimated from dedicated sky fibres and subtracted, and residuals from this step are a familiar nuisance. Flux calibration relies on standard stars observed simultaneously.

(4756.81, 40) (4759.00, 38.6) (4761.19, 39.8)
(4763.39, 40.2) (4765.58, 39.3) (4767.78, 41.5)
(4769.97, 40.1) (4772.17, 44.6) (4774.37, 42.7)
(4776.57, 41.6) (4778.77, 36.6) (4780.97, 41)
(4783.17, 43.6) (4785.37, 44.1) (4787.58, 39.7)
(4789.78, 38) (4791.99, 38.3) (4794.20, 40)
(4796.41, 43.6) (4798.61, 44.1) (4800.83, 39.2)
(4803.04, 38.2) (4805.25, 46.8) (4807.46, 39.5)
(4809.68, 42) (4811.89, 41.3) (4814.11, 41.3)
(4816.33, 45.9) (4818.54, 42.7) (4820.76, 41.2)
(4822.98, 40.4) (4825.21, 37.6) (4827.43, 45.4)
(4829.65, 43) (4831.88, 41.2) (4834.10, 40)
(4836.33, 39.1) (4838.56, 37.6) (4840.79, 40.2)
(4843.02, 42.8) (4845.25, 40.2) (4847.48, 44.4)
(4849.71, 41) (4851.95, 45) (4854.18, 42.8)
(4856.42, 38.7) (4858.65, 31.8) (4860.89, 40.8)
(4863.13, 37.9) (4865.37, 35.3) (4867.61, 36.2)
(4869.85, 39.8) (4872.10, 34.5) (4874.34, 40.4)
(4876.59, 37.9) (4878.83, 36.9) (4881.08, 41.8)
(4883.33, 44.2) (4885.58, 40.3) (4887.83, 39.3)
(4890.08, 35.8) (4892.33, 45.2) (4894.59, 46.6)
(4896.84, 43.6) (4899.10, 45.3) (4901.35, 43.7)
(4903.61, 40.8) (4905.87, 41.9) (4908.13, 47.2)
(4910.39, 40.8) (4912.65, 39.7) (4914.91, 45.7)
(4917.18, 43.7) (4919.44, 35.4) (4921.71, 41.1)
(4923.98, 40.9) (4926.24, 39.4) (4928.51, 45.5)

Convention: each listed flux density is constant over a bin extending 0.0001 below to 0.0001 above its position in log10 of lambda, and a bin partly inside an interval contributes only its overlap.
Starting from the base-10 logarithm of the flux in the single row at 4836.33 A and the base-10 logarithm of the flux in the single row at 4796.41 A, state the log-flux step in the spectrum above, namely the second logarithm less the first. 0.047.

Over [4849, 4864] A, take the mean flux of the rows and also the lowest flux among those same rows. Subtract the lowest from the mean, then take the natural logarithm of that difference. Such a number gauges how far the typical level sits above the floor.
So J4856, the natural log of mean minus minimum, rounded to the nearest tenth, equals 2.1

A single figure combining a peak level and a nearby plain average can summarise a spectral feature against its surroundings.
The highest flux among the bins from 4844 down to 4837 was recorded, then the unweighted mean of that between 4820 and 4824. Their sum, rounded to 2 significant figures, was 84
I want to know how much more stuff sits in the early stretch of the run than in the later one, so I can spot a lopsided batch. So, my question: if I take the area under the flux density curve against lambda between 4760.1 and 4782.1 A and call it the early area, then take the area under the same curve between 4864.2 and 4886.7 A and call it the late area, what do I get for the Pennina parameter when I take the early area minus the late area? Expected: 25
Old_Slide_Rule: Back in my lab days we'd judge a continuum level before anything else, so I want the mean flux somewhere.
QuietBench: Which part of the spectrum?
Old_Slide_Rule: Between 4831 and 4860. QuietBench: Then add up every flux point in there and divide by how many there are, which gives 40.4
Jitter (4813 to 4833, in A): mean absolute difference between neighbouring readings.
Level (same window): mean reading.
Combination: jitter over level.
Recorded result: 0.074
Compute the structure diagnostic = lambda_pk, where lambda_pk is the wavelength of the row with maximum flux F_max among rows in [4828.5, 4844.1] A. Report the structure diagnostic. 4829.65 A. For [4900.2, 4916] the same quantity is 4908.13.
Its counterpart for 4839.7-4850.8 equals 4847.48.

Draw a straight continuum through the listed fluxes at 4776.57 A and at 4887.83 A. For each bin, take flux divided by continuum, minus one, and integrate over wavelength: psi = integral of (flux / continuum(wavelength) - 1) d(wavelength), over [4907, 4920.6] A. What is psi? 1.2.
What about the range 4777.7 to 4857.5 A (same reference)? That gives 1.1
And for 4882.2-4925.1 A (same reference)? 3.5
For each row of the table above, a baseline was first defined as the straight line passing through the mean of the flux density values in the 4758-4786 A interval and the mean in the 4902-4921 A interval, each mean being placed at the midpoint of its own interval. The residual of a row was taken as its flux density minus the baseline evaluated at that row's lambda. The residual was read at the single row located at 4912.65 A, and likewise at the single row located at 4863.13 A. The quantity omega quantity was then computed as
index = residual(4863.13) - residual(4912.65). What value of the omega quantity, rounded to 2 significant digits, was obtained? -1.5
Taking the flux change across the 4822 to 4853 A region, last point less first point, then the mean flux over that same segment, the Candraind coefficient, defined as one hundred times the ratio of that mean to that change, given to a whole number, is 897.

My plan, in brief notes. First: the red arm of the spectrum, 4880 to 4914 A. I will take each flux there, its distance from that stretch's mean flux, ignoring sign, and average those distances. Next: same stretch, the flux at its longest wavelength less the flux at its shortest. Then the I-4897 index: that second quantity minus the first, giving -4.6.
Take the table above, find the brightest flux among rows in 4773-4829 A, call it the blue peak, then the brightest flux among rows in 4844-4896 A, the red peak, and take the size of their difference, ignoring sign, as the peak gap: 0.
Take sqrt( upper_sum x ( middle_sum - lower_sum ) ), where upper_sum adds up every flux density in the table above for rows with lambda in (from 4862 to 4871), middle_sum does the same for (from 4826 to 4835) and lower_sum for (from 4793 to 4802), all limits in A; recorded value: 20.1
